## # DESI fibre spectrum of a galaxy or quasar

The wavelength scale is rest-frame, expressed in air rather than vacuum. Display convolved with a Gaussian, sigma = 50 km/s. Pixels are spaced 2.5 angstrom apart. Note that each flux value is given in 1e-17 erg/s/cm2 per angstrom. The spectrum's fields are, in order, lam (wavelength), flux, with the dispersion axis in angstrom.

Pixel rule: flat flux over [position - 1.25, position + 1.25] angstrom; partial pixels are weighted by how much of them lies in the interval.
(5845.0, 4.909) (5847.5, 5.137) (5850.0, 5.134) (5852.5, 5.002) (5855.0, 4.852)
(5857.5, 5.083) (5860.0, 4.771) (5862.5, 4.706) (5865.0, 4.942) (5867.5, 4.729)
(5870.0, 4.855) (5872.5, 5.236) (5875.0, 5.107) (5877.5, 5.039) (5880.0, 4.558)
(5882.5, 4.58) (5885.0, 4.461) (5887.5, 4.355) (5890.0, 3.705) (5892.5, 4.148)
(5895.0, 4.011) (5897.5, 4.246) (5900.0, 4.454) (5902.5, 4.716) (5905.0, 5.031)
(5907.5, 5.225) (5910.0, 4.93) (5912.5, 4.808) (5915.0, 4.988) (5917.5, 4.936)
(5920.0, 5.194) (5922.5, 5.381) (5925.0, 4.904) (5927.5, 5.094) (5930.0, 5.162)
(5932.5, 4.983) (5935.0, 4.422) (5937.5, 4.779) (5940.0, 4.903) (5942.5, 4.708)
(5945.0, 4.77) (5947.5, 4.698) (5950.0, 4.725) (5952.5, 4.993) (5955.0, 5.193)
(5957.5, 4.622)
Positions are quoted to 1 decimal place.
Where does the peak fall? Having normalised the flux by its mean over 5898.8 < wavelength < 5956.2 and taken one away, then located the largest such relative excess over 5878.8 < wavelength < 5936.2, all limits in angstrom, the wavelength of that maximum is 5922.5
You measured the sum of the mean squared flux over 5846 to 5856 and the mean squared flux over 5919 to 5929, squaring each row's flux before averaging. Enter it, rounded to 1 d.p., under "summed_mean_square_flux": 51.8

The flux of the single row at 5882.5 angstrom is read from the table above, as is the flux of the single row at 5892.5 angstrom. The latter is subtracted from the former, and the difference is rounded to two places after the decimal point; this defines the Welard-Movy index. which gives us 0.43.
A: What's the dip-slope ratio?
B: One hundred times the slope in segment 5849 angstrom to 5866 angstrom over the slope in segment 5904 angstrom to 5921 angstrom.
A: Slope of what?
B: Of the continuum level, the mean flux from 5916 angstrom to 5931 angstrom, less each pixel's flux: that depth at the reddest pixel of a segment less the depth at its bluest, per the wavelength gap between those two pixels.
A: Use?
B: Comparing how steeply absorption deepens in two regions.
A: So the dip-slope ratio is -118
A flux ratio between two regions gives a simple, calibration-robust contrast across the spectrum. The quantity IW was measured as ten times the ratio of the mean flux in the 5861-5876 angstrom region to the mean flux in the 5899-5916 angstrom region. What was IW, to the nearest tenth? 10.1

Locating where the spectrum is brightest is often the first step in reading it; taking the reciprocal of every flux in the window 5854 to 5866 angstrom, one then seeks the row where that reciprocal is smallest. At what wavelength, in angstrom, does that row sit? 5857.5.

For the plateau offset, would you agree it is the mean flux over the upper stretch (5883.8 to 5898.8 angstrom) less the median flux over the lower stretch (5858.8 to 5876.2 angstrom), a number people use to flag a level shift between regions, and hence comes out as -0.70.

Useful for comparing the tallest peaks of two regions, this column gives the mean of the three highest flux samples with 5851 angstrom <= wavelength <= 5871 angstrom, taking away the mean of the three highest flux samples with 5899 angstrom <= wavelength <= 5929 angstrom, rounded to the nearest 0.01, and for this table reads -0.26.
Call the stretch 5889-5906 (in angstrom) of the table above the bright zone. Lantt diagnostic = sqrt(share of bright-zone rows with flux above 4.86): 0.4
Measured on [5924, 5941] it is 0.8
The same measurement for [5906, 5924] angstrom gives 0.9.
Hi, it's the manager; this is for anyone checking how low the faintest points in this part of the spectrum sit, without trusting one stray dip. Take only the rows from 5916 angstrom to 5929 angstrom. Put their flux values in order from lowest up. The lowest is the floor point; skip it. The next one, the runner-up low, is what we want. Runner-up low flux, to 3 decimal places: 4.936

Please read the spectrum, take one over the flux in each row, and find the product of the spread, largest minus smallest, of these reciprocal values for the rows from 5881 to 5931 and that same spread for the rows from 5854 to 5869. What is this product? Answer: 0.0013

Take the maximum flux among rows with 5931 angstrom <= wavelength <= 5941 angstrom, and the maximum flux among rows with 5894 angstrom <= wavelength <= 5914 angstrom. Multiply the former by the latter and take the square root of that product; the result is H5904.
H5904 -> 5.10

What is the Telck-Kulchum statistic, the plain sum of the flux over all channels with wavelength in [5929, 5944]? 29.0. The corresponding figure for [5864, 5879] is 29.9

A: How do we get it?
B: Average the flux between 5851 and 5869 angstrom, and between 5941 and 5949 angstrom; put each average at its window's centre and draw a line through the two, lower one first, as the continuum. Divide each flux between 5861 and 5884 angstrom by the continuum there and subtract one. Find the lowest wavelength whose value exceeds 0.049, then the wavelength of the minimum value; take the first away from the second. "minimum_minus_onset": 7.5 angstrom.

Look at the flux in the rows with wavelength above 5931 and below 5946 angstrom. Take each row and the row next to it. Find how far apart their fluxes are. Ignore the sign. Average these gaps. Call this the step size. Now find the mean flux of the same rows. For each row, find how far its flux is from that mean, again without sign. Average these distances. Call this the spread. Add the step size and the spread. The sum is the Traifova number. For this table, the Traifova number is 0.39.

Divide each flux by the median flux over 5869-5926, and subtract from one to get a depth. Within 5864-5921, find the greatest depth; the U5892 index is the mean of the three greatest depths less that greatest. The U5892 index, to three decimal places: -0.051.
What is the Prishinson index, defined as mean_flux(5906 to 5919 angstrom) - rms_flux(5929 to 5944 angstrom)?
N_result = 0.15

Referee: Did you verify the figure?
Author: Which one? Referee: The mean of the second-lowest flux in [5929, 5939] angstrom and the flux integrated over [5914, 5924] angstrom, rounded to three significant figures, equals 28.0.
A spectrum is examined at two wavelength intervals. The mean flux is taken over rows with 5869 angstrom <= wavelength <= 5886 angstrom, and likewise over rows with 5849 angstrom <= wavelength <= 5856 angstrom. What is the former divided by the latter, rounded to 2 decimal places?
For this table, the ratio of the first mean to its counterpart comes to 0.97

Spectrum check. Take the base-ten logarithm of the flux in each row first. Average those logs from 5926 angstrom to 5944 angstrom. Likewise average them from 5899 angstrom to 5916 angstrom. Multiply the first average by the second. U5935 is 0.47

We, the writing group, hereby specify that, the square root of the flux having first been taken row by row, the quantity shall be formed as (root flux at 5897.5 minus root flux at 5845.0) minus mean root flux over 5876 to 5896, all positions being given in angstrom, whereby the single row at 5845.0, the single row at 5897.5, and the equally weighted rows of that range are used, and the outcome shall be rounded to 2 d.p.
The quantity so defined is -2.24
